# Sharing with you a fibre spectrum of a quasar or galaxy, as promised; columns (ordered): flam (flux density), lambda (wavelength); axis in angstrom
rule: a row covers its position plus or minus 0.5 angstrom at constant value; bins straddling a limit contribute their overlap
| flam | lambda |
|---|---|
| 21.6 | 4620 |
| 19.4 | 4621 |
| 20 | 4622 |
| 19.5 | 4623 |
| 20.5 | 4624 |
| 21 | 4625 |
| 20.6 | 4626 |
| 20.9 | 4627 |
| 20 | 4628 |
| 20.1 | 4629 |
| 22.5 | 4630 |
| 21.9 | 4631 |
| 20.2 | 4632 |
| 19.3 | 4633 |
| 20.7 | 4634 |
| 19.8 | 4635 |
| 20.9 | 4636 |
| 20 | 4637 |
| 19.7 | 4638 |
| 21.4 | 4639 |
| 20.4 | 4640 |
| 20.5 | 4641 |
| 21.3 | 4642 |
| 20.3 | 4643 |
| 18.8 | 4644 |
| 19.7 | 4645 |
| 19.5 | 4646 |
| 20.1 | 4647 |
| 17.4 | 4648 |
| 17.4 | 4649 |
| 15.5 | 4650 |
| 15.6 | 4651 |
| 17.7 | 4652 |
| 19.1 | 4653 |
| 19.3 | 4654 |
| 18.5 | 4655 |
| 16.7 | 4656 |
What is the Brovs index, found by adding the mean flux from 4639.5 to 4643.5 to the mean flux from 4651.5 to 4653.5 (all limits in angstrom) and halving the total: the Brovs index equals 19.5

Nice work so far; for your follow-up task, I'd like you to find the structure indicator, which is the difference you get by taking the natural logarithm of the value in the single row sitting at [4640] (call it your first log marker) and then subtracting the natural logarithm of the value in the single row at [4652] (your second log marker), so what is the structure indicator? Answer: 0.14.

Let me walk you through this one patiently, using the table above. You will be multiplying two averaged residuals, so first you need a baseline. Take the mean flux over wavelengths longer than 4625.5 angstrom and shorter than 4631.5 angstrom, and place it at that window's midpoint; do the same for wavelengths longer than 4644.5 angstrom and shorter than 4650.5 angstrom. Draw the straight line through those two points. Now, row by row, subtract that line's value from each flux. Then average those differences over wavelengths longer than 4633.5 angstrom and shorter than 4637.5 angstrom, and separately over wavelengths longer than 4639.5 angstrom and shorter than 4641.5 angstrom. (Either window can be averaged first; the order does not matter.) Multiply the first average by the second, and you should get 0.42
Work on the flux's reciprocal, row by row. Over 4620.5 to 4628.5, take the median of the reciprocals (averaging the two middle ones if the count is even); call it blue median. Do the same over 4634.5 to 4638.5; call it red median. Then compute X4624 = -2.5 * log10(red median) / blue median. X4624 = 65.7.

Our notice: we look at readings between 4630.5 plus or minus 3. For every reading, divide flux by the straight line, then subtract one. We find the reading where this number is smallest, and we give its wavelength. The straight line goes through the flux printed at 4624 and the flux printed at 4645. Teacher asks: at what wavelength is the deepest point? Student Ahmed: 4633 angstrom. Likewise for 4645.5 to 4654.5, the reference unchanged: 4650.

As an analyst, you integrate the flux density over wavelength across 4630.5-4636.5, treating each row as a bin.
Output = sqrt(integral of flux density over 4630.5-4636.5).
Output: 11.1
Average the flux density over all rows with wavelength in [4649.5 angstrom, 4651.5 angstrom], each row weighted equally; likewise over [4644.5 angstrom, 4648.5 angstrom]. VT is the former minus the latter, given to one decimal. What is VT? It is -3.6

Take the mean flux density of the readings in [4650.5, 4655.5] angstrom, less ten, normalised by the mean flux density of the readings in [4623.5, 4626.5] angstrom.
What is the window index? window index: 0.388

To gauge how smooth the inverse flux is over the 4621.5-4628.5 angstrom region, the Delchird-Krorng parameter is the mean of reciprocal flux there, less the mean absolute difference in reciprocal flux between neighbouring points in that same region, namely 0.0477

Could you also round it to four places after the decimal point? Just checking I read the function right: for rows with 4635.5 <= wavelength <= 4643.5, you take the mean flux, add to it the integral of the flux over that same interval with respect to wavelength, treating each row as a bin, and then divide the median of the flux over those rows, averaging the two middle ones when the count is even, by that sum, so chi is 0.1105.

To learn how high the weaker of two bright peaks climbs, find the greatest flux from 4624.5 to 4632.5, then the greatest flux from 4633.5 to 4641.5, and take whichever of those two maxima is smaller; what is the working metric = 21.4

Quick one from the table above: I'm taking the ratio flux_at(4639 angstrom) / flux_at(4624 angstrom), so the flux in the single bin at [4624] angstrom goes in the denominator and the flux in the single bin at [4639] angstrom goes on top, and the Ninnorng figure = 1.04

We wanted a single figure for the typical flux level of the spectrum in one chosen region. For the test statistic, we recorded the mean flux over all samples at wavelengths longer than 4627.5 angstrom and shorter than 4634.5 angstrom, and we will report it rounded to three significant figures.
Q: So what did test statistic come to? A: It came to 20.7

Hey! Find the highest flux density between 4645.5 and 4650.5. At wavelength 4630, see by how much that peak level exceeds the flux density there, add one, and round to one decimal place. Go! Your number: -1.4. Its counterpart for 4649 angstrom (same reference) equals 3.7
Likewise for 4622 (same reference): 1.1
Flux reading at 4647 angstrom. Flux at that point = 20.1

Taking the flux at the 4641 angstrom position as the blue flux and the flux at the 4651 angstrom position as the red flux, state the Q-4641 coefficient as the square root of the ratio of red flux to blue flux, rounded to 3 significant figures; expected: 0.872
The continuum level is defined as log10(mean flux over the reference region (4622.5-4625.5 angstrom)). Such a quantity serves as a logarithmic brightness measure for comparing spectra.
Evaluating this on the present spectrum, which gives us 1.31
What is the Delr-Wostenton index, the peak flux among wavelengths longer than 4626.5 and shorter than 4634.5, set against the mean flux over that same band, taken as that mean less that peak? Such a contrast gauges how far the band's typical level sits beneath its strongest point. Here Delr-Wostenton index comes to -1.80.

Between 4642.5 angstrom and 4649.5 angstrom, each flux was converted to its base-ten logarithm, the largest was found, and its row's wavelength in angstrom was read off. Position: 4643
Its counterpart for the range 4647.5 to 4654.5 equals 4654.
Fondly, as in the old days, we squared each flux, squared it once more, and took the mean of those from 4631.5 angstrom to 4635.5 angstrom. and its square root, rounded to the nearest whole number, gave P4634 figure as 401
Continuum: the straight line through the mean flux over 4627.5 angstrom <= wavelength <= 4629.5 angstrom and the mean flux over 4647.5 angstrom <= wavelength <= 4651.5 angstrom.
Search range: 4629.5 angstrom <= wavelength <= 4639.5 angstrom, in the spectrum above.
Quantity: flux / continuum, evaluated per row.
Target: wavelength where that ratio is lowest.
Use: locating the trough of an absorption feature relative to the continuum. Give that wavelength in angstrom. 4633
